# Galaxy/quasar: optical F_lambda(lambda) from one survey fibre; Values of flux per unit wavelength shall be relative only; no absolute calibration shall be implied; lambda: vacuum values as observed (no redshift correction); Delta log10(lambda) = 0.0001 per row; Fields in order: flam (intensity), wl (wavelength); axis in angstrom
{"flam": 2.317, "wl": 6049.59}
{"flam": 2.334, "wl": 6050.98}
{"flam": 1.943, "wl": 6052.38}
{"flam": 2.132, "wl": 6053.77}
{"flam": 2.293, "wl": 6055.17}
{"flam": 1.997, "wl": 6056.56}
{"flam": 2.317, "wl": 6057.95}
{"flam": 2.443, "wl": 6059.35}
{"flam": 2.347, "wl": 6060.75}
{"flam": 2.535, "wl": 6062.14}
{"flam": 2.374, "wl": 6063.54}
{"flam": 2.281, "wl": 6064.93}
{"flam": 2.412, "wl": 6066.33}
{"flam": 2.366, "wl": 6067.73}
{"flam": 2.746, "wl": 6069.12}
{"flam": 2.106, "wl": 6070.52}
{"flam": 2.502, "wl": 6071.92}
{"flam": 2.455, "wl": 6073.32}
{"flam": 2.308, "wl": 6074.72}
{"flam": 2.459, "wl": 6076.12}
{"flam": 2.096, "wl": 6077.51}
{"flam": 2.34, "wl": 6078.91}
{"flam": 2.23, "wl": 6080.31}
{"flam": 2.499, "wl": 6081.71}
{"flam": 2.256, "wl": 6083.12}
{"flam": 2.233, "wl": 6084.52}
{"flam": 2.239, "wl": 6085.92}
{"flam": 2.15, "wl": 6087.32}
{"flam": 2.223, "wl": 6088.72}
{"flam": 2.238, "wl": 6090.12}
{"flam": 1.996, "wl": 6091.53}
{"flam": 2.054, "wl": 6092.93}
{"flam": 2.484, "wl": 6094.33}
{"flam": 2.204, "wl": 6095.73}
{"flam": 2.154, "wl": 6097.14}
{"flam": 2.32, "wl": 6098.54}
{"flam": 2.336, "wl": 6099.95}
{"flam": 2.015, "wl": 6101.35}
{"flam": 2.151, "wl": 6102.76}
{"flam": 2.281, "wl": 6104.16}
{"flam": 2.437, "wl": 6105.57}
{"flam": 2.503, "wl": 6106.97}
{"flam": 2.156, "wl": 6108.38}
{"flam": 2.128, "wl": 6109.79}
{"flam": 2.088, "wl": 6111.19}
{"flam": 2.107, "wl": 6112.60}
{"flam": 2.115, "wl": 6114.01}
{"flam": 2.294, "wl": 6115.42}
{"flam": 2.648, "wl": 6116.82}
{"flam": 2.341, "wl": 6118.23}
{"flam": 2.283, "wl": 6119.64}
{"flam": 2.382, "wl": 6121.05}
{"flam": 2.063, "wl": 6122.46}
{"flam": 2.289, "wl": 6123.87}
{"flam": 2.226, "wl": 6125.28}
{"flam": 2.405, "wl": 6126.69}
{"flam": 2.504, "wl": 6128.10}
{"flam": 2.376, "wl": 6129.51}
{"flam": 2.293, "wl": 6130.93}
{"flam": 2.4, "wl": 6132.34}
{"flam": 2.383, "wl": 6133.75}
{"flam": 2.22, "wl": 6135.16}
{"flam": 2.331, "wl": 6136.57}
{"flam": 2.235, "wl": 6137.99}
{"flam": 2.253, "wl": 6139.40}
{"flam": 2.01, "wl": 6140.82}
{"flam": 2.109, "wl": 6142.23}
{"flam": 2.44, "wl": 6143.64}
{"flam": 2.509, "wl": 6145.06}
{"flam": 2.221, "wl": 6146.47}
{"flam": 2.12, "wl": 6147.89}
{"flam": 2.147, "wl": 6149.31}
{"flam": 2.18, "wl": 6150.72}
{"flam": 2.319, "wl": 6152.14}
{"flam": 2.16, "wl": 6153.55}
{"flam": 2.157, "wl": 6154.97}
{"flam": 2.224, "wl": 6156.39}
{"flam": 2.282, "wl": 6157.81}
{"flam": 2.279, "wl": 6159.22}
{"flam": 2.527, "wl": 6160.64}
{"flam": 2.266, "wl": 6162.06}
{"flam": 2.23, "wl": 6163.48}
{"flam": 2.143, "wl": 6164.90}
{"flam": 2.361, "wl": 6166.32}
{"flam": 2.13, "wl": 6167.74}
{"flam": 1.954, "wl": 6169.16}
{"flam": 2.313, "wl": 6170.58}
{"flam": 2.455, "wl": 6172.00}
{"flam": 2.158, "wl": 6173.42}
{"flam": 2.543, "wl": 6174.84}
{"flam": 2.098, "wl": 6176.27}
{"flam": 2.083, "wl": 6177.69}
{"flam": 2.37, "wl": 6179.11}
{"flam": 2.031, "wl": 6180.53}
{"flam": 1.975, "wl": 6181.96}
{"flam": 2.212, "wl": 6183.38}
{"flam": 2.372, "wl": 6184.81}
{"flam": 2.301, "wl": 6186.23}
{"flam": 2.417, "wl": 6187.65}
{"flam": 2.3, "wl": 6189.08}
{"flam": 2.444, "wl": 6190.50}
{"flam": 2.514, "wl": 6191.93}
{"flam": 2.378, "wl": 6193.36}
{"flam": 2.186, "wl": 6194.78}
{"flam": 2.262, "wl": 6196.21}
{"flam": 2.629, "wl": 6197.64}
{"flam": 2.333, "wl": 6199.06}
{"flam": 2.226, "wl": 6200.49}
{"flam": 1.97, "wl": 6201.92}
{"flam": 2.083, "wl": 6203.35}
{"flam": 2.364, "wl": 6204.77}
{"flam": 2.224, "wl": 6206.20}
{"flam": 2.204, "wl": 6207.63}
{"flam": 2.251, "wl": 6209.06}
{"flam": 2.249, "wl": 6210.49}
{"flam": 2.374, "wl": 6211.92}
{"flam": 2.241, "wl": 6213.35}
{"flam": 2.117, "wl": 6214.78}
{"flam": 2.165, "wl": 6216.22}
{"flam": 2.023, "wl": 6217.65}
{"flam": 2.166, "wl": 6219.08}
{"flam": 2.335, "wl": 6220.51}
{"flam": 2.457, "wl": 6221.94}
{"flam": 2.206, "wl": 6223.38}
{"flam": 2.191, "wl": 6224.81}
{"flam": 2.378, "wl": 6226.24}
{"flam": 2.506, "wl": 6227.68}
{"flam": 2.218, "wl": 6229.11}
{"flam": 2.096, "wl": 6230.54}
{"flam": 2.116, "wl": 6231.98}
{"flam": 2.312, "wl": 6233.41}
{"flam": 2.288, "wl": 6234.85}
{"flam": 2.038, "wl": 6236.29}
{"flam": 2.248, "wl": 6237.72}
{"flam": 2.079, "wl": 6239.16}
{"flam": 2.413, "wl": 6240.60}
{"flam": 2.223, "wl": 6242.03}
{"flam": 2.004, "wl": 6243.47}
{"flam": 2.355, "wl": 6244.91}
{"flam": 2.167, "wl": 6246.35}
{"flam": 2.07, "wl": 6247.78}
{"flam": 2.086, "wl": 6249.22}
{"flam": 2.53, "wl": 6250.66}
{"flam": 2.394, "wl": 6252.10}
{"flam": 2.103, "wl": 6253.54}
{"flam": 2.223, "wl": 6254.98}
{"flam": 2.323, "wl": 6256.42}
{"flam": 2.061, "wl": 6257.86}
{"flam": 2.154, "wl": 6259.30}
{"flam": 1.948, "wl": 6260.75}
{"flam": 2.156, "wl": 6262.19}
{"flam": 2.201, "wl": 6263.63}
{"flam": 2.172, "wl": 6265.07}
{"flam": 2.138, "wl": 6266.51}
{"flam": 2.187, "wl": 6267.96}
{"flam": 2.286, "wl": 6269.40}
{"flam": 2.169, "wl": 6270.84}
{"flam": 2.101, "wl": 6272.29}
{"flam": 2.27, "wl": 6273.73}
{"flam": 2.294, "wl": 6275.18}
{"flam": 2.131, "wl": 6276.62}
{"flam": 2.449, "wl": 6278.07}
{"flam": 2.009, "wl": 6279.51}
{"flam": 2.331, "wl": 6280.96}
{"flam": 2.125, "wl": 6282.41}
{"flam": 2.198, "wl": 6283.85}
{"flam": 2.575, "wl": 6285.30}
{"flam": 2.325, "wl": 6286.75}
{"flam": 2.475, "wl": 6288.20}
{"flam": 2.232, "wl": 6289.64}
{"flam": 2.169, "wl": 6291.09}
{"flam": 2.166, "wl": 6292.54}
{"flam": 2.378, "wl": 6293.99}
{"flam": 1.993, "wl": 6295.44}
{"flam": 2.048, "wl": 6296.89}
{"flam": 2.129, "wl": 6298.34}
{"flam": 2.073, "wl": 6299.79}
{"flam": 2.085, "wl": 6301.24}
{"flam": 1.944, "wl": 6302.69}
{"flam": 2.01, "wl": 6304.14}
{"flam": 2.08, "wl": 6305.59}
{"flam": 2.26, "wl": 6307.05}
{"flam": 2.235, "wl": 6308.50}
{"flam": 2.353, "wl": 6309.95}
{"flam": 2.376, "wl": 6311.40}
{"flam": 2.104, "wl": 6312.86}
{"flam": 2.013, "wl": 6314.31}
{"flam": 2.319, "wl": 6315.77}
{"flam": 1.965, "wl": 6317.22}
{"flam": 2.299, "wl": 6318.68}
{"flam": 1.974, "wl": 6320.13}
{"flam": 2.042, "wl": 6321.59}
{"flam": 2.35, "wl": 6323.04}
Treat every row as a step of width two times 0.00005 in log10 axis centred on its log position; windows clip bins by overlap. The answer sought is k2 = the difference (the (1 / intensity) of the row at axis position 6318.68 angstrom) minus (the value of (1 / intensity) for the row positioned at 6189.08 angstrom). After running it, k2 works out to 0.000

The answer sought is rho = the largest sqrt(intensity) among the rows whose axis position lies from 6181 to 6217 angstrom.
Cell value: 1.62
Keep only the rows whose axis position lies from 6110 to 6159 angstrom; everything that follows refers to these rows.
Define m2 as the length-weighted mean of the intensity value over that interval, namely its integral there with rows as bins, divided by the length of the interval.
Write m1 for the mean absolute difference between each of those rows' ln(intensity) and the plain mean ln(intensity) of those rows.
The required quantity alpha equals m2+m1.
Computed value 2.32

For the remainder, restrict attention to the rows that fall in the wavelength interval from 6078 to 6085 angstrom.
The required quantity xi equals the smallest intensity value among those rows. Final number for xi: 2.23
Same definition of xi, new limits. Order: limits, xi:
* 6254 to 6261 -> 1.948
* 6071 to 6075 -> 2.308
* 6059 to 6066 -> 2.281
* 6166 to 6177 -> 1.954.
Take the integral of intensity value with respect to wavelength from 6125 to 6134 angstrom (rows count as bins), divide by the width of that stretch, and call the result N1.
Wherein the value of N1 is 2.38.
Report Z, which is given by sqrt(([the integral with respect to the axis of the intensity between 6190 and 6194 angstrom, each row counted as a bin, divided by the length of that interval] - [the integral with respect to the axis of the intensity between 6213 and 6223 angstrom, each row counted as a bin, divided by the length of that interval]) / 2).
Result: 0.34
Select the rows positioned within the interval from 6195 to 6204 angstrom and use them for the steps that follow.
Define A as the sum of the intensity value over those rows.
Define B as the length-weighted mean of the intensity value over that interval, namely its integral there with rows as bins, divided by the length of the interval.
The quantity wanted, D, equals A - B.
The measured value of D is 11.26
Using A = 13.5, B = 2.25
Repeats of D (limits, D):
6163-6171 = 10.95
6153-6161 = 11.37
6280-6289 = 11.70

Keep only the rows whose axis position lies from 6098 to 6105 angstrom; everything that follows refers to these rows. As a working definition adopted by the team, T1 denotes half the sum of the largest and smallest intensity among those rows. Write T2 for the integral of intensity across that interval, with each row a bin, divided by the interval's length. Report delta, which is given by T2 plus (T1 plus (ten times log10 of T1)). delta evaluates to 7.8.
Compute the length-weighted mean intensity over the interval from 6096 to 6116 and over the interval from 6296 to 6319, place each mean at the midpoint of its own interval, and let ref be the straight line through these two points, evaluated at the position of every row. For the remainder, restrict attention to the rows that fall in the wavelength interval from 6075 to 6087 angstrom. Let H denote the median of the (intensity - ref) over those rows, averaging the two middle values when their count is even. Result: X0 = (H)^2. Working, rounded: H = 0.020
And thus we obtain 0.000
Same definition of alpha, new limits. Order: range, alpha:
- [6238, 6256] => 2.28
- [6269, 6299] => 2.29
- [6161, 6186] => 2.28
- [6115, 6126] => 2.36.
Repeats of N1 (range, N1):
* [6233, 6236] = 2.25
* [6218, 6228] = 2.30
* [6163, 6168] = 2.22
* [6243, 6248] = 2.17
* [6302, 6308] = 2.08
